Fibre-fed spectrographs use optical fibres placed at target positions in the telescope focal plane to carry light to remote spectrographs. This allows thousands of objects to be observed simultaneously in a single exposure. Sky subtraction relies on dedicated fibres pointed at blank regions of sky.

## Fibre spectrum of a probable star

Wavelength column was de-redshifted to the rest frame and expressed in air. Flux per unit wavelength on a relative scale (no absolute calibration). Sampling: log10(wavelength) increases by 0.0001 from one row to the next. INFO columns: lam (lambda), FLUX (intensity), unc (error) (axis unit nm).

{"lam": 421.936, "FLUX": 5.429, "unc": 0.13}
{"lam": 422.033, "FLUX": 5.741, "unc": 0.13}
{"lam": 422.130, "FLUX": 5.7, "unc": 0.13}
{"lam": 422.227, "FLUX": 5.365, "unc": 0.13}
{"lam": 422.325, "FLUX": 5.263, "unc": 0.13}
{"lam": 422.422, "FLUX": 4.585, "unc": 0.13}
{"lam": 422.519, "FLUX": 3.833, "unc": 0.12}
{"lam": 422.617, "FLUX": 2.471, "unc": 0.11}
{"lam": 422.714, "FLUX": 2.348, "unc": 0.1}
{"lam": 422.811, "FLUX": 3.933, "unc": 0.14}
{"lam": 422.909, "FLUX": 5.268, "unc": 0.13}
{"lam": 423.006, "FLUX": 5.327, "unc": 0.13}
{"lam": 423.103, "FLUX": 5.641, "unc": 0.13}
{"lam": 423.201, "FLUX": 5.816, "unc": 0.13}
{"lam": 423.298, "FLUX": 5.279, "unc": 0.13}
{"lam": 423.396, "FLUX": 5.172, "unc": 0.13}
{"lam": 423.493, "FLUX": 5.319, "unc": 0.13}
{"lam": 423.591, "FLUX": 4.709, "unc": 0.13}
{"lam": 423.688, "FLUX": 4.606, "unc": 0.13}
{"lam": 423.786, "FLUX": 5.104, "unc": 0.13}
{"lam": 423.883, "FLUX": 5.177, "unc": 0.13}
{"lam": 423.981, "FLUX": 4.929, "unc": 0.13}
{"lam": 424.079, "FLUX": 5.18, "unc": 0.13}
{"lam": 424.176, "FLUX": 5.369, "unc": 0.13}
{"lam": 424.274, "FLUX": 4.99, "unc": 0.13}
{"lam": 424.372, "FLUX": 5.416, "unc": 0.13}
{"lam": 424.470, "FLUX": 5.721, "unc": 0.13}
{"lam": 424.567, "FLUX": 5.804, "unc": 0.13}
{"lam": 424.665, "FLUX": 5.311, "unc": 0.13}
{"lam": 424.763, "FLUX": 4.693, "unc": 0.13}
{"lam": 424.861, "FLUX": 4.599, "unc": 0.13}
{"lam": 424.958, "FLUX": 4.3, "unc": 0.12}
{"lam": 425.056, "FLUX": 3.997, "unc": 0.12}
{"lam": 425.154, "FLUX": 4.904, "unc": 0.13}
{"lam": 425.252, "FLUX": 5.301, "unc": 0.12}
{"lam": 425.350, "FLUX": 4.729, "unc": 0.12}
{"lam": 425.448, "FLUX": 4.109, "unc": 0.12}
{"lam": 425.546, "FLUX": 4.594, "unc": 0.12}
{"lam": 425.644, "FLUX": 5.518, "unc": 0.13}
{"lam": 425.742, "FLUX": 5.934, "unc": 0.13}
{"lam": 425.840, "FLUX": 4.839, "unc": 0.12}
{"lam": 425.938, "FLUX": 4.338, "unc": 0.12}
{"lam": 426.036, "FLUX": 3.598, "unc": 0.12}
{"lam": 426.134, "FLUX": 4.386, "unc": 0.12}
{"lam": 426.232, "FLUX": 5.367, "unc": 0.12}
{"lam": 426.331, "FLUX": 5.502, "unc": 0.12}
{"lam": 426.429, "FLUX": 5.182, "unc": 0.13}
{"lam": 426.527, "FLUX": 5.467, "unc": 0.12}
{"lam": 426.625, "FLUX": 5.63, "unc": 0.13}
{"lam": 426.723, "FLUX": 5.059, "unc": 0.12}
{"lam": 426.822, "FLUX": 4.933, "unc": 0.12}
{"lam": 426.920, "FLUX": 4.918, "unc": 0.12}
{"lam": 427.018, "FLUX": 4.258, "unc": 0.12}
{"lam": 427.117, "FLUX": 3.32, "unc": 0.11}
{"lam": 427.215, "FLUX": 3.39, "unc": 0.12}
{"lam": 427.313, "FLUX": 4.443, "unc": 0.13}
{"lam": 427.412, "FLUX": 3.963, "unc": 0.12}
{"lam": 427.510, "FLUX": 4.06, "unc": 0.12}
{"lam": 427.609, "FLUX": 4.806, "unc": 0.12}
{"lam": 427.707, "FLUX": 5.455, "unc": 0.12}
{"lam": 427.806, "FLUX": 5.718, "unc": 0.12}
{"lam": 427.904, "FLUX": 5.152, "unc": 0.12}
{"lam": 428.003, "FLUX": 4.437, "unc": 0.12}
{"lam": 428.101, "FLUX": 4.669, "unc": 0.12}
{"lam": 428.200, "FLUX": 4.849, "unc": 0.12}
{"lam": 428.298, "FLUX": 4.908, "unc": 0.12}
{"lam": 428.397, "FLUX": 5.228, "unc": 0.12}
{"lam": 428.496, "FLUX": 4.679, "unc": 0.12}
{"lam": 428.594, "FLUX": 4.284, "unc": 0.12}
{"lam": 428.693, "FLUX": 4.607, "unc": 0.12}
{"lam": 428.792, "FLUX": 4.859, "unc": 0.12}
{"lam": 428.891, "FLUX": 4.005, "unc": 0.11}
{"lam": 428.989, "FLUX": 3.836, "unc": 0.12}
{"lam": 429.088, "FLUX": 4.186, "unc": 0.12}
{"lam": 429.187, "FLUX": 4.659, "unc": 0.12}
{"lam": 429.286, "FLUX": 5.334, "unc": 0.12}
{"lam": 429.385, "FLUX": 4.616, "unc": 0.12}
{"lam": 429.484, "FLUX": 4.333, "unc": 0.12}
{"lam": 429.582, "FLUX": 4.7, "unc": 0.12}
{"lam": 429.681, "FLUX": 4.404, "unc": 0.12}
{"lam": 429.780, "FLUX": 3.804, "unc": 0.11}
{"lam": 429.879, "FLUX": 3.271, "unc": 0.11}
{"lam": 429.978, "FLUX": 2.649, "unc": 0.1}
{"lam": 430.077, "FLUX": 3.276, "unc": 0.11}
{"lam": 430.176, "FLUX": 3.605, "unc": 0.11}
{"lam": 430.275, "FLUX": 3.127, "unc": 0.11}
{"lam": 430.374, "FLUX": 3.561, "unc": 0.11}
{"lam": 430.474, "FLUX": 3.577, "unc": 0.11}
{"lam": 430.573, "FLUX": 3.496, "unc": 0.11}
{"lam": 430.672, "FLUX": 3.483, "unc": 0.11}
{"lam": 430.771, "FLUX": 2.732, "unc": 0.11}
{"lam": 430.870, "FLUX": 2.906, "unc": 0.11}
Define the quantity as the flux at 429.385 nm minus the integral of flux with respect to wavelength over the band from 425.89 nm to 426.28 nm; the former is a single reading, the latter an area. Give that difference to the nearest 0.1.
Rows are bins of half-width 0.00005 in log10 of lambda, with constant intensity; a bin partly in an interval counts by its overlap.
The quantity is 2.9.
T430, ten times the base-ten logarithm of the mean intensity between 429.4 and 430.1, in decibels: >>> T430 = 5.8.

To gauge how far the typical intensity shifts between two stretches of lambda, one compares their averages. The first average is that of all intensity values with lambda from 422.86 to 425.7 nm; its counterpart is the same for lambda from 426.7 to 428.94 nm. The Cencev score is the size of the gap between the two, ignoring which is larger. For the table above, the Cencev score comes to 0.46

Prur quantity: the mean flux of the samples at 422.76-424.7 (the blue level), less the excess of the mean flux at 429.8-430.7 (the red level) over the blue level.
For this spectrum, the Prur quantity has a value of 7.1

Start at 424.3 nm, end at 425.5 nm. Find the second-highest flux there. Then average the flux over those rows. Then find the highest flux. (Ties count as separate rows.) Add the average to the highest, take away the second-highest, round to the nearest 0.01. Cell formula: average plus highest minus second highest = 4.99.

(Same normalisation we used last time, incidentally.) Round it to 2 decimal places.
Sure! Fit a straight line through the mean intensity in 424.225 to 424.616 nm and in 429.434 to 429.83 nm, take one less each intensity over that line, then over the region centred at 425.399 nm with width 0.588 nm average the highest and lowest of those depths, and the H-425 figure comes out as 0.08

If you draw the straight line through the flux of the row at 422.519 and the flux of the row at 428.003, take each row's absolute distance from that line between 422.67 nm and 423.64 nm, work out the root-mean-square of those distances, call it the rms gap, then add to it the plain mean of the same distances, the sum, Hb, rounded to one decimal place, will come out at 2.7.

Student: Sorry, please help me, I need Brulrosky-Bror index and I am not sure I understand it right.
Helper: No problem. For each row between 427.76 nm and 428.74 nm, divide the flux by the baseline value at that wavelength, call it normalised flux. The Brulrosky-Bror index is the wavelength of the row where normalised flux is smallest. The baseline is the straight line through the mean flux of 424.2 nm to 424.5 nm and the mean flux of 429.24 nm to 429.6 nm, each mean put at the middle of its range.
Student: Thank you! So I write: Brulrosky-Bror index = 428.594 nm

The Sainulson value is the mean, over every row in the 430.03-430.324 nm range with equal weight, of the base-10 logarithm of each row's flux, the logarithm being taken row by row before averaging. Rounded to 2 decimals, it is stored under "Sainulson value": 0.52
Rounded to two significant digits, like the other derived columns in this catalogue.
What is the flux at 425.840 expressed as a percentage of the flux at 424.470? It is 85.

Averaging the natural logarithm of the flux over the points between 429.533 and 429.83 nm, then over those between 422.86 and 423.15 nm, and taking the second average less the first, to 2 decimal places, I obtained 0.23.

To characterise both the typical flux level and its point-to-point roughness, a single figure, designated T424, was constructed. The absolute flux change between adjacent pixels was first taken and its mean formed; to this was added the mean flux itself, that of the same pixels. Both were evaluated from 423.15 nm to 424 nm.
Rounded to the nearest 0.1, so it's 5.4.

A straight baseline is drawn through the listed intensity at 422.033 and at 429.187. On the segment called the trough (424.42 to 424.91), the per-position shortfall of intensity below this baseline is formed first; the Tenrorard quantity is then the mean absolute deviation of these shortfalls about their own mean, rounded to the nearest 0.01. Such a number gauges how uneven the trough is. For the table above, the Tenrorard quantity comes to 0.45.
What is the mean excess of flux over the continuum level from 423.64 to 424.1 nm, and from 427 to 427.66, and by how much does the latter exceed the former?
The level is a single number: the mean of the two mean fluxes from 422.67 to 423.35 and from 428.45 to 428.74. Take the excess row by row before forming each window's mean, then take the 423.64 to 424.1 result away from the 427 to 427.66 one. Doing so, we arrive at -0.96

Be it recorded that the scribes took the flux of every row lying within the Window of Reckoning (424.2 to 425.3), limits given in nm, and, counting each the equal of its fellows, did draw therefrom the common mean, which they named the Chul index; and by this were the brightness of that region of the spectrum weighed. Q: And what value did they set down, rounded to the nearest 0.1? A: 5.0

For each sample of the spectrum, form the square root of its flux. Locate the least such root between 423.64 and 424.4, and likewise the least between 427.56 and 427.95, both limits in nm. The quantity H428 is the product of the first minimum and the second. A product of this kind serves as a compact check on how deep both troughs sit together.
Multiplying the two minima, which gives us 4.7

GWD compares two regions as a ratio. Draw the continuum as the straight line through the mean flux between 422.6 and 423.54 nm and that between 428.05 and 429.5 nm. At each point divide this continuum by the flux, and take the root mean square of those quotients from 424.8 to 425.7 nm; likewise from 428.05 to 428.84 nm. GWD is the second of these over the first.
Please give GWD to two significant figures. 0.96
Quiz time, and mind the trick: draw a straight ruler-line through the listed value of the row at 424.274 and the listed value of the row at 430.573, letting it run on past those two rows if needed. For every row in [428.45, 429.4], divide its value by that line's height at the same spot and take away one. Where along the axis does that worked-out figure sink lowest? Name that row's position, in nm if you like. 428.989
